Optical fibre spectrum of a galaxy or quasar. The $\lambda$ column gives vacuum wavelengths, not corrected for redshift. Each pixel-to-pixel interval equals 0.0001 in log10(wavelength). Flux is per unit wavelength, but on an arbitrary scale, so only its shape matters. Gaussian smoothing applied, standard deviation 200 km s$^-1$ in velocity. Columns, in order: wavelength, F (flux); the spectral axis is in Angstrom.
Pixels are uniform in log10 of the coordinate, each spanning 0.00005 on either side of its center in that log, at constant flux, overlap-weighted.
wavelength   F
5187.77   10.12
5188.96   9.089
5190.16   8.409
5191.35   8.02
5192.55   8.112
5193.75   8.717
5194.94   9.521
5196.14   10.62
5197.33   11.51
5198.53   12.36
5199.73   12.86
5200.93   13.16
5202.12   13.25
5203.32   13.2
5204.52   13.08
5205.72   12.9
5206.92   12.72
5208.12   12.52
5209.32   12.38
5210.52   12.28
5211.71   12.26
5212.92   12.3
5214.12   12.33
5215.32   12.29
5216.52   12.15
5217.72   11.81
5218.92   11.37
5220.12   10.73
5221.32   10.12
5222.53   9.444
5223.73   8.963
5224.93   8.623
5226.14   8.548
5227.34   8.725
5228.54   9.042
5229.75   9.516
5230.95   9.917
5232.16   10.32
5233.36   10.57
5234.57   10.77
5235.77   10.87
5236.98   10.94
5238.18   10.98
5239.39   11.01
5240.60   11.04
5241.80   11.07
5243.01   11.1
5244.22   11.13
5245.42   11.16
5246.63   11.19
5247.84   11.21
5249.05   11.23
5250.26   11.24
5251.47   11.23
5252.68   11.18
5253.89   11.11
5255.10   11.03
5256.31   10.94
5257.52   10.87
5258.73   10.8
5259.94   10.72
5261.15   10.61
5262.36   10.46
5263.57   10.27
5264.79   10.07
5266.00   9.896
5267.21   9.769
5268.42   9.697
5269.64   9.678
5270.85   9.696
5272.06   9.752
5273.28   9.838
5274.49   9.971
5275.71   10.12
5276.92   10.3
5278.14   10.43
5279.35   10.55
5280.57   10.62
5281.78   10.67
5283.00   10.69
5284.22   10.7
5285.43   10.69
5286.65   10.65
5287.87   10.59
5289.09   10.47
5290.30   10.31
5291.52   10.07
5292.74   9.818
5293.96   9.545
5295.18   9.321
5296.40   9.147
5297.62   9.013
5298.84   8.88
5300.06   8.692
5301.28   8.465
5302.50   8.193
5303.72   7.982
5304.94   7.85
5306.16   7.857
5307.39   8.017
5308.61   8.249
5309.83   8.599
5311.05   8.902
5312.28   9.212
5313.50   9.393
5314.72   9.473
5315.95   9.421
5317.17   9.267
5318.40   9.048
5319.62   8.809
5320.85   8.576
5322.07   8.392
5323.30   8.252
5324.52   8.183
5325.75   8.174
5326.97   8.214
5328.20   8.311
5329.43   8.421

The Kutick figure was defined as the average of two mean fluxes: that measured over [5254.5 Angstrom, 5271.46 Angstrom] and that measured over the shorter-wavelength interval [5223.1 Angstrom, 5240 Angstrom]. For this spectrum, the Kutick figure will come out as 10.1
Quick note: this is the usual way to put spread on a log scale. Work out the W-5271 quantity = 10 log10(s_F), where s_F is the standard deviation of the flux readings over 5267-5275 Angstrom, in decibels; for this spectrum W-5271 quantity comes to -10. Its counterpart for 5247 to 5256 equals -11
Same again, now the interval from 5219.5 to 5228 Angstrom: -1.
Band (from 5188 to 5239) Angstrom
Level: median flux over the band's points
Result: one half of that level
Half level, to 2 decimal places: 5.45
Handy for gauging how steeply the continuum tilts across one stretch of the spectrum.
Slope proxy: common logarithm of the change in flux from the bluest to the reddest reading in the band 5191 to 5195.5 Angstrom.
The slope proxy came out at 0.2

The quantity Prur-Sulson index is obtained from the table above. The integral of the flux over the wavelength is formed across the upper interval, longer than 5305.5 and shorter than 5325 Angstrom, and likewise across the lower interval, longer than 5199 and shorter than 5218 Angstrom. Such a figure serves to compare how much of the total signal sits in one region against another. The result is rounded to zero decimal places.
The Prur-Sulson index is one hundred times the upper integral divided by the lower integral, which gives 71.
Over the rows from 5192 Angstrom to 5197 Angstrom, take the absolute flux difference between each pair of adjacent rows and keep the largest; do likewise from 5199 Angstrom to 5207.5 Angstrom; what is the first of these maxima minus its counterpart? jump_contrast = 0.8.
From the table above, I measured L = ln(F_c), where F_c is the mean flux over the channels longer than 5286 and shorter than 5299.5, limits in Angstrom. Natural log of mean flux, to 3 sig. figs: 2.28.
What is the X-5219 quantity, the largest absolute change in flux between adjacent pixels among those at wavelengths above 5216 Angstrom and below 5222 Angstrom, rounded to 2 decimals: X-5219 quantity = 0.64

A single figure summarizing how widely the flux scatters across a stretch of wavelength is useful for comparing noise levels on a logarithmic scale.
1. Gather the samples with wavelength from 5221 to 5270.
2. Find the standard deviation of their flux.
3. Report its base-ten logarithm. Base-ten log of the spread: -0.09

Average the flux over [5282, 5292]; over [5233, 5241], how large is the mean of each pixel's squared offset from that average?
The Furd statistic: 0.15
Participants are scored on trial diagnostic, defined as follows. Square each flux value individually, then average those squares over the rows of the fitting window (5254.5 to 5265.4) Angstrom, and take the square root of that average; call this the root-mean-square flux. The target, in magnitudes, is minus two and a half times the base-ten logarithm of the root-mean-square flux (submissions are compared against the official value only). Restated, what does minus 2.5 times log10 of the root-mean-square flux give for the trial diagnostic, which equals -2.57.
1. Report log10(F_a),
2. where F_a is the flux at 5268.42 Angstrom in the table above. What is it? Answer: 0.99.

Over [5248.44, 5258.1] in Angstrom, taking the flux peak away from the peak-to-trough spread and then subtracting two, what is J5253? -12.9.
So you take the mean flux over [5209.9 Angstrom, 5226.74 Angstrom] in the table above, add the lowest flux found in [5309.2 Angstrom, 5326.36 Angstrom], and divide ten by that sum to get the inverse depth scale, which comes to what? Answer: 0.523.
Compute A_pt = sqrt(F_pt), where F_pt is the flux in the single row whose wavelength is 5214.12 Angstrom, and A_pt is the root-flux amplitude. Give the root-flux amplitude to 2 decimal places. 3.51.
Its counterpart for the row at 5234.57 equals 3.28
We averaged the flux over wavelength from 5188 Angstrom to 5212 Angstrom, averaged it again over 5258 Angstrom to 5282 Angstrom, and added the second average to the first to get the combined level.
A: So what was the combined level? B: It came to 21.5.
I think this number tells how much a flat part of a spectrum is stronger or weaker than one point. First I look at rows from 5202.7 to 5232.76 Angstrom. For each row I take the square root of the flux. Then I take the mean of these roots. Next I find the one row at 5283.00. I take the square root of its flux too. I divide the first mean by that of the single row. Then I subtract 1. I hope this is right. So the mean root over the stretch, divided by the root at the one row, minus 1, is 0.016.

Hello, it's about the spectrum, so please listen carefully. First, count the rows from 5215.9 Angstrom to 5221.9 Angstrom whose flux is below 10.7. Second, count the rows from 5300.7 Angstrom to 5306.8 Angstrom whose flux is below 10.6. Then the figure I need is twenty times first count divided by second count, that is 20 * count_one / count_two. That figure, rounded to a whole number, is 4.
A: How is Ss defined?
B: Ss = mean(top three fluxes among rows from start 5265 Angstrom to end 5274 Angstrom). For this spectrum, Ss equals 9.8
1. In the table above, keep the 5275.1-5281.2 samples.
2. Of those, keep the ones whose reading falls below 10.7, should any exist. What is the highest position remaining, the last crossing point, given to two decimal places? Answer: 5280.57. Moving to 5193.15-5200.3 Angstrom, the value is 5196.14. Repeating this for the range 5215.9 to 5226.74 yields 5226.14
